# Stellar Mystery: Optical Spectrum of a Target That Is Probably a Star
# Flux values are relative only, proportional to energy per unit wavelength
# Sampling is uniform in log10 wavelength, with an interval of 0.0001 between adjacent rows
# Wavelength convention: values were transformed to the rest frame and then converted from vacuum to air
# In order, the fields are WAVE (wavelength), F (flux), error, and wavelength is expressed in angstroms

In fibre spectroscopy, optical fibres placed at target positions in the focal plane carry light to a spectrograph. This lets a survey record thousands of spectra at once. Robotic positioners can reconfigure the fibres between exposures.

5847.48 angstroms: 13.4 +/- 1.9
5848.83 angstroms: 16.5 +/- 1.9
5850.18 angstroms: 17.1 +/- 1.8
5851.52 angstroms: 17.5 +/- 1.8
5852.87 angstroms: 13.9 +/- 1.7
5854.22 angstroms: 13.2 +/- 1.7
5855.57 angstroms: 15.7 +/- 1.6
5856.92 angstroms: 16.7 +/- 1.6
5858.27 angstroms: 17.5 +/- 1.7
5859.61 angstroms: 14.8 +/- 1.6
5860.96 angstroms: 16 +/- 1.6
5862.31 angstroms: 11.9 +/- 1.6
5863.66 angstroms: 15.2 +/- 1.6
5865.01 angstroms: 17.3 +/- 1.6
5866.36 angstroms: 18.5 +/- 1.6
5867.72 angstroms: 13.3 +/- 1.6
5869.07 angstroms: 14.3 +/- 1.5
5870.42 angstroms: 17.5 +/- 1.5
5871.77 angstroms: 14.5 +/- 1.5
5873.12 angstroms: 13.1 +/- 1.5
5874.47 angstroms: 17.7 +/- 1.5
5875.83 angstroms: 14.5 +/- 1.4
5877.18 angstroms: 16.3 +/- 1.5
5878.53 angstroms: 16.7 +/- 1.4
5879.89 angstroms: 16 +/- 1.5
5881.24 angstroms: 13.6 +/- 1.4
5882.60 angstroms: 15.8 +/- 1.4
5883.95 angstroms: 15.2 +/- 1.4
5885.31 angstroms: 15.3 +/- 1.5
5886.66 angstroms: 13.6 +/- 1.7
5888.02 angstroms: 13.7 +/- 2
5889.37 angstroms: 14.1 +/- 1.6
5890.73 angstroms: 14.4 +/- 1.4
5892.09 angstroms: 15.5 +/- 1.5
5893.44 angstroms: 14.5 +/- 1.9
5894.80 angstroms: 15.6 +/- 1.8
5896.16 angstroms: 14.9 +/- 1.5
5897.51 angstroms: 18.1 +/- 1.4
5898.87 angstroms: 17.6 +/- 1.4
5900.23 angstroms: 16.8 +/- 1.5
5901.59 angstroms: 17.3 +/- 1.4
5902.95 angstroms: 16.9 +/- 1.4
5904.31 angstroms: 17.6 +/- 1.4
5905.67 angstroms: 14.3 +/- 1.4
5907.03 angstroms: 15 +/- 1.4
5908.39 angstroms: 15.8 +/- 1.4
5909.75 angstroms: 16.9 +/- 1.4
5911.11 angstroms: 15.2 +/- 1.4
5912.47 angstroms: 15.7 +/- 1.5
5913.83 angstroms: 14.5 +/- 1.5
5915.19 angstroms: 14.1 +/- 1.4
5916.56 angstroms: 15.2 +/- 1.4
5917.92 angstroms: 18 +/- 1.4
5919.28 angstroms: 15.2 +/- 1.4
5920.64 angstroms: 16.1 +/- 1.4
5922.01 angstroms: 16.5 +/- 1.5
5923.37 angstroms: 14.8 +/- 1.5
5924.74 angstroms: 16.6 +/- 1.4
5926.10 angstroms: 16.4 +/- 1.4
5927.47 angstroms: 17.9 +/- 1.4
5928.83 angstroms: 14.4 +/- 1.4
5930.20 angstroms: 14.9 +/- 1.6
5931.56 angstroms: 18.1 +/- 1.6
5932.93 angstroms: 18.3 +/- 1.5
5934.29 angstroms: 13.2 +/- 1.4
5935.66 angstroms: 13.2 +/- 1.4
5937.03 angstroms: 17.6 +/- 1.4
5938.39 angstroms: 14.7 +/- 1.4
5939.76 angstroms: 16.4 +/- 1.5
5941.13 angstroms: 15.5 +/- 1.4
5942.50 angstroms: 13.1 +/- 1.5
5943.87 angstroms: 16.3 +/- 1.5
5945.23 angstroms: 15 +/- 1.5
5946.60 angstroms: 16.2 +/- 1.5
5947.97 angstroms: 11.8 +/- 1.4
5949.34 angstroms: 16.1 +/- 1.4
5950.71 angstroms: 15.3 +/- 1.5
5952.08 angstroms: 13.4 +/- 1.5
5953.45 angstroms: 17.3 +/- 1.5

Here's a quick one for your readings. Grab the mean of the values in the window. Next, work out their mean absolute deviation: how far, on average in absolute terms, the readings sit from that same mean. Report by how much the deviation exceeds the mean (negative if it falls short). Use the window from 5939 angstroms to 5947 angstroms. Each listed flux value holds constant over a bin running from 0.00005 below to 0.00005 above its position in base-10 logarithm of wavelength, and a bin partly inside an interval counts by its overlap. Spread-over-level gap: -14.5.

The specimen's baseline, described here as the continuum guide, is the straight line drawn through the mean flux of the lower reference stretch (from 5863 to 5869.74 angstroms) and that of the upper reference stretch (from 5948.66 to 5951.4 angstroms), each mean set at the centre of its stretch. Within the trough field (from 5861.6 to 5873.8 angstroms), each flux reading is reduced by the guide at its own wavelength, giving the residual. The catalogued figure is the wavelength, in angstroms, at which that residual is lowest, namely 5862.31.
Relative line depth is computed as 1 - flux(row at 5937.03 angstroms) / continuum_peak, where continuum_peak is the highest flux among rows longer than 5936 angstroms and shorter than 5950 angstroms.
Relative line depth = 0.00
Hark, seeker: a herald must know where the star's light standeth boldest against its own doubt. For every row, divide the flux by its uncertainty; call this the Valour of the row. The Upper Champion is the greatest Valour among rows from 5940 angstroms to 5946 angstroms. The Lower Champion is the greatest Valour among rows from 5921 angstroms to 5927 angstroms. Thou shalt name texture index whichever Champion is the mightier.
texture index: 11.9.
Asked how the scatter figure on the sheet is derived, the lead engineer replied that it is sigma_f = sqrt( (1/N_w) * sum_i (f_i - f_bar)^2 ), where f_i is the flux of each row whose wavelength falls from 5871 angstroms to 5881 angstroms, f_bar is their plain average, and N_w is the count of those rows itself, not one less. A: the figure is 1.46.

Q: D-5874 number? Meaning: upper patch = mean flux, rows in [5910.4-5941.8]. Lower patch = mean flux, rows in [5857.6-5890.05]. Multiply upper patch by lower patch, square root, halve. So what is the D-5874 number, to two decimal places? 7.76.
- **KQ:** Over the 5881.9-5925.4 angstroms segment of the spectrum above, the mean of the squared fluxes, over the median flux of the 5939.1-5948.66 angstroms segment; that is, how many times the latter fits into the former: 15.9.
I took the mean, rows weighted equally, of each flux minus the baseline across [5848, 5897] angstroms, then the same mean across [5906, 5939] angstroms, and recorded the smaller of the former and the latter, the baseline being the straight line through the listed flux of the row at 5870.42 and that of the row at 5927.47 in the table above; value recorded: -2.18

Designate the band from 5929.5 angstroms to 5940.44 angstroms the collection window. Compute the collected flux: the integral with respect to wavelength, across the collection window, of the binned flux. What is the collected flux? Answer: 173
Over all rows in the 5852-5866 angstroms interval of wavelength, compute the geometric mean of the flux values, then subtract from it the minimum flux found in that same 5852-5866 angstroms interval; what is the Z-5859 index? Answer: 3.2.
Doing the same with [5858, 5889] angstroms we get 3.3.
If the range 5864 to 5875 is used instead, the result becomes 2.5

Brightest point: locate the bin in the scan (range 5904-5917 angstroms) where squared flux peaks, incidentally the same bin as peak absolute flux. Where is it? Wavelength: 5904.31 angstroms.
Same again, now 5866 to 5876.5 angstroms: 5866.36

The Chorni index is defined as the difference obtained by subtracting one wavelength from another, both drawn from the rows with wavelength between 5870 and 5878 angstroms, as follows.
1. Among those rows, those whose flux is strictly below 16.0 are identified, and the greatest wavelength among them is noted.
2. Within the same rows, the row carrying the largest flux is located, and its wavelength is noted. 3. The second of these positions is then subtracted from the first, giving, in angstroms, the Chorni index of 1.4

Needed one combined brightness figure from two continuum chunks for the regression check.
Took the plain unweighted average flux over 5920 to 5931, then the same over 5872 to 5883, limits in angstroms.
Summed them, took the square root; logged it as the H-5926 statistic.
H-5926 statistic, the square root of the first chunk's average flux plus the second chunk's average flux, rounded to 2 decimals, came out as 5.60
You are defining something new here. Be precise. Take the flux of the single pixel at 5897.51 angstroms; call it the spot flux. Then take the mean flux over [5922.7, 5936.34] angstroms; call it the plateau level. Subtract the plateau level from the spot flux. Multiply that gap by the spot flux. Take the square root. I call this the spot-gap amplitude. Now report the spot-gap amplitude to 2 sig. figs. 6.5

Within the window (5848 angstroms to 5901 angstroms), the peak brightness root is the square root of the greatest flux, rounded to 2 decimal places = 4.30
